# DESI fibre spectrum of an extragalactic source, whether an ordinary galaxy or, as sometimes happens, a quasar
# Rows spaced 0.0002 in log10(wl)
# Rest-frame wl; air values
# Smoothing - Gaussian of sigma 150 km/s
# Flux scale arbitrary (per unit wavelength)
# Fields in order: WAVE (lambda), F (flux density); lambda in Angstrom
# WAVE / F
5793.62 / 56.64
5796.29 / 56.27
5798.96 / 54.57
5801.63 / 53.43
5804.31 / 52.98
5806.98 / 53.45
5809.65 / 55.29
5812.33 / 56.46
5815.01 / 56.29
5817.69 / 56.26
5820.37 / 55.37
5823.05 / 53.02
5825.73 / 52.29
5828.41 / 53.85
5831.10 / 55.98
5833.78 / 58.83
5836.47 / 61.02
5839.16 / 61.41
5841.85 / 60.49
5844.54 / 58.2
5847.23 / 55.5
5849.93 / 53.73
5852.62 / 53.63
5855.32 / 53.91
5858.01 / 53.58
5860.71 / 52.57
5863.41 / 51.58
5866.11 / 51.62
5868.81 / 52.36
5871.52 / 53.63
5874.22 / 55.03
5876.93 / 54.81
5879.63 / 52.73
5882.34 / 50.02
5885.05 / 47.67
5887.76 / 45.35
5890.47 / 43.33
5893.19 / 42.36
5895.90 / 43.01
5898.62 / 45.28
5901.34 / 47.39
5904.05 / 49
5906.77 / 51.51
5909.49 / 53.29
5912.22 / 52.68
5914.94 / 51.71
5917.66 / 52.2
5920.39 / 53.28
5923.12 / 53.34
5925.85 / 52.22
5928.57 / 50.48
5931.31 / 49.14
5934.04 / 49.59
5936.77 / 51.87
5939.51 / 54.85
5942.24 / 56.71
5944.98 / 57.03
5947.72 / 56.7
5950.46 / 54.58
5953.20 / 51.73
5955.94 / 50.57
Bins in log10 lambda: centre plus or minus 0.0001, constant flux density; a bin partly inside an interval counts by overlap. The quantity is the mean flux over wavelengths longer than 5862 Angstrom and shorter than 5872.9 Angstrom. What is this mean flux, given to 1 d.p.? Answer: 52.3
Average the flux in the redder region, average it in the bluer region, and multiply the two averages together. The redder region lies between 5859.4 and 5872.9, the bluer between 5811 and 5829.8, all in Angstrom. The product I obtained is 2868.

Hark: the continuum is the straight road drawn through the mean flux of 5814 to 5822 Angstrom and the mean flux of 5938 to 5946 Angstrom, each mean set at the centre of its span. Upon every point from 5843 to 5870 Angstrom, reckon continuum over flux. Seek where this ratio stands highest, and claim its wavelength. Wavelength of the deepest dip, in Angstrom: 5863.41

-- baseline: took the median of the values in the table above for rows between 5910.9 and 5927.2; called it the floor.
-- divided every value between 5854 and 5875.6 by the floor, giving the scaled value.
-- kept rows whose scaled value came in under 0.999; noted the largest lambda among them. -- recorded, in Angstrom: 5868.81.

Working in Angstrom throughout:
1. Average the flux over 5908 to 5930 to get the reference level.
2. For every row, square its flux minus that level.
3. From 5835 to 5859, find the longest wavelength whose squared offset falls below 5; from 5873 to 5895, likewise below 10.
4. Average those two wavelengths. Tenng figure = 5870.2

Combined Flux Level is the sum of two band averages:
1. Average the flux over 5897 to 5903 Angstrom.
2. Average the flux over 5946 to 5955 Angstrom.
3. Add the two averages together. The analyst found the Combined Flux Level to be 101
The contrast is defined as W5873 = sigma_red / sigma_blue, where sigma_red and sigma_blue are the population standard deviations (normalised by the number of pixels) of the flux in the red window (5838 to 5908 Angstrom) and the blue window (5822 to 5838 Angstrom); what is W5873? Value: 1.6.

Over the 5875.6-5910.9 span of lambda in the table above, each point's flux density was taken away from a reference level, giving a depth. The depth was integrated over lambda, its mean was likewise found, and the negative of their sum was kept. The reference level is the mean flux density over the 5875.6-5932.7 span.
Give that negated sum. -52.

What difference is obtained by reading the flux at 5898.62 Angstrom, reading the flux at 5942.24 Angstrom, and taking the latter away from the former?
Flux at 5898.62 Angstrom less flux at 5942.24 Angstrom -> -11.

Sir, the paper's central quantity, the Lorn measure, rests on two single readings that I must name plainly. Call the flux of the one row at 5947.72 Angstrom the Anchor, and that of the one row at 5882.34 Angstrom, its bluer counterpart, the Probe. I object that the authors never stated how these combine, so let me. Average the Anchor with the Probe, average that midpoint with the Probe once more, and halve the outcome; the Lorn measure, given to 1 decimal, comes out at 25.8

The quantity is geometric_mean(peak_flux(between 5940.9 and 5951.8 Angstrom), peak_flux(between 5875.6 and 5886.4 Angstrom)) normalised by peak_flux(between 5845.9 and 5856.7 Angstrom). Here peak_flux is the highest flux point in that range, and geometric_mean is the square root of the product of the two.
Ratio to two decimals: 1.01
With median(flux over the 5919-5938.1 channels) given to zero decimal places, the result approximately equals 52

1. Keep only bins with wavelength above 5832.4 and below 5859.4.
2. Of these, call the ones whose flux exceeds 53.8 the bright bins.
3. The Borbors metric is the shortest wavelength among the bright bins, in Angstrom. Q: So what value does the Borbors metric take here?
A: 5833.78 Angstrom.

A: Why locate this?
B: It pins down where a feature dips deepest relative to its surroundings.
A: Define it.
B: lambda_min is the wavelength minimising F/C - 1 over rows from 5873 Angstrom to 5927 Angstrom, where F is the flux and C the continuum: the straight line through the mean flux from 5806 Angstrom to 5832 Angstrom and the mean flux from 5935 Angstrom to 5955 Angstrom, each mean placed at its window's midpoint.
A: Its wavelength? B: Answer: 5893.19 Angstrom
